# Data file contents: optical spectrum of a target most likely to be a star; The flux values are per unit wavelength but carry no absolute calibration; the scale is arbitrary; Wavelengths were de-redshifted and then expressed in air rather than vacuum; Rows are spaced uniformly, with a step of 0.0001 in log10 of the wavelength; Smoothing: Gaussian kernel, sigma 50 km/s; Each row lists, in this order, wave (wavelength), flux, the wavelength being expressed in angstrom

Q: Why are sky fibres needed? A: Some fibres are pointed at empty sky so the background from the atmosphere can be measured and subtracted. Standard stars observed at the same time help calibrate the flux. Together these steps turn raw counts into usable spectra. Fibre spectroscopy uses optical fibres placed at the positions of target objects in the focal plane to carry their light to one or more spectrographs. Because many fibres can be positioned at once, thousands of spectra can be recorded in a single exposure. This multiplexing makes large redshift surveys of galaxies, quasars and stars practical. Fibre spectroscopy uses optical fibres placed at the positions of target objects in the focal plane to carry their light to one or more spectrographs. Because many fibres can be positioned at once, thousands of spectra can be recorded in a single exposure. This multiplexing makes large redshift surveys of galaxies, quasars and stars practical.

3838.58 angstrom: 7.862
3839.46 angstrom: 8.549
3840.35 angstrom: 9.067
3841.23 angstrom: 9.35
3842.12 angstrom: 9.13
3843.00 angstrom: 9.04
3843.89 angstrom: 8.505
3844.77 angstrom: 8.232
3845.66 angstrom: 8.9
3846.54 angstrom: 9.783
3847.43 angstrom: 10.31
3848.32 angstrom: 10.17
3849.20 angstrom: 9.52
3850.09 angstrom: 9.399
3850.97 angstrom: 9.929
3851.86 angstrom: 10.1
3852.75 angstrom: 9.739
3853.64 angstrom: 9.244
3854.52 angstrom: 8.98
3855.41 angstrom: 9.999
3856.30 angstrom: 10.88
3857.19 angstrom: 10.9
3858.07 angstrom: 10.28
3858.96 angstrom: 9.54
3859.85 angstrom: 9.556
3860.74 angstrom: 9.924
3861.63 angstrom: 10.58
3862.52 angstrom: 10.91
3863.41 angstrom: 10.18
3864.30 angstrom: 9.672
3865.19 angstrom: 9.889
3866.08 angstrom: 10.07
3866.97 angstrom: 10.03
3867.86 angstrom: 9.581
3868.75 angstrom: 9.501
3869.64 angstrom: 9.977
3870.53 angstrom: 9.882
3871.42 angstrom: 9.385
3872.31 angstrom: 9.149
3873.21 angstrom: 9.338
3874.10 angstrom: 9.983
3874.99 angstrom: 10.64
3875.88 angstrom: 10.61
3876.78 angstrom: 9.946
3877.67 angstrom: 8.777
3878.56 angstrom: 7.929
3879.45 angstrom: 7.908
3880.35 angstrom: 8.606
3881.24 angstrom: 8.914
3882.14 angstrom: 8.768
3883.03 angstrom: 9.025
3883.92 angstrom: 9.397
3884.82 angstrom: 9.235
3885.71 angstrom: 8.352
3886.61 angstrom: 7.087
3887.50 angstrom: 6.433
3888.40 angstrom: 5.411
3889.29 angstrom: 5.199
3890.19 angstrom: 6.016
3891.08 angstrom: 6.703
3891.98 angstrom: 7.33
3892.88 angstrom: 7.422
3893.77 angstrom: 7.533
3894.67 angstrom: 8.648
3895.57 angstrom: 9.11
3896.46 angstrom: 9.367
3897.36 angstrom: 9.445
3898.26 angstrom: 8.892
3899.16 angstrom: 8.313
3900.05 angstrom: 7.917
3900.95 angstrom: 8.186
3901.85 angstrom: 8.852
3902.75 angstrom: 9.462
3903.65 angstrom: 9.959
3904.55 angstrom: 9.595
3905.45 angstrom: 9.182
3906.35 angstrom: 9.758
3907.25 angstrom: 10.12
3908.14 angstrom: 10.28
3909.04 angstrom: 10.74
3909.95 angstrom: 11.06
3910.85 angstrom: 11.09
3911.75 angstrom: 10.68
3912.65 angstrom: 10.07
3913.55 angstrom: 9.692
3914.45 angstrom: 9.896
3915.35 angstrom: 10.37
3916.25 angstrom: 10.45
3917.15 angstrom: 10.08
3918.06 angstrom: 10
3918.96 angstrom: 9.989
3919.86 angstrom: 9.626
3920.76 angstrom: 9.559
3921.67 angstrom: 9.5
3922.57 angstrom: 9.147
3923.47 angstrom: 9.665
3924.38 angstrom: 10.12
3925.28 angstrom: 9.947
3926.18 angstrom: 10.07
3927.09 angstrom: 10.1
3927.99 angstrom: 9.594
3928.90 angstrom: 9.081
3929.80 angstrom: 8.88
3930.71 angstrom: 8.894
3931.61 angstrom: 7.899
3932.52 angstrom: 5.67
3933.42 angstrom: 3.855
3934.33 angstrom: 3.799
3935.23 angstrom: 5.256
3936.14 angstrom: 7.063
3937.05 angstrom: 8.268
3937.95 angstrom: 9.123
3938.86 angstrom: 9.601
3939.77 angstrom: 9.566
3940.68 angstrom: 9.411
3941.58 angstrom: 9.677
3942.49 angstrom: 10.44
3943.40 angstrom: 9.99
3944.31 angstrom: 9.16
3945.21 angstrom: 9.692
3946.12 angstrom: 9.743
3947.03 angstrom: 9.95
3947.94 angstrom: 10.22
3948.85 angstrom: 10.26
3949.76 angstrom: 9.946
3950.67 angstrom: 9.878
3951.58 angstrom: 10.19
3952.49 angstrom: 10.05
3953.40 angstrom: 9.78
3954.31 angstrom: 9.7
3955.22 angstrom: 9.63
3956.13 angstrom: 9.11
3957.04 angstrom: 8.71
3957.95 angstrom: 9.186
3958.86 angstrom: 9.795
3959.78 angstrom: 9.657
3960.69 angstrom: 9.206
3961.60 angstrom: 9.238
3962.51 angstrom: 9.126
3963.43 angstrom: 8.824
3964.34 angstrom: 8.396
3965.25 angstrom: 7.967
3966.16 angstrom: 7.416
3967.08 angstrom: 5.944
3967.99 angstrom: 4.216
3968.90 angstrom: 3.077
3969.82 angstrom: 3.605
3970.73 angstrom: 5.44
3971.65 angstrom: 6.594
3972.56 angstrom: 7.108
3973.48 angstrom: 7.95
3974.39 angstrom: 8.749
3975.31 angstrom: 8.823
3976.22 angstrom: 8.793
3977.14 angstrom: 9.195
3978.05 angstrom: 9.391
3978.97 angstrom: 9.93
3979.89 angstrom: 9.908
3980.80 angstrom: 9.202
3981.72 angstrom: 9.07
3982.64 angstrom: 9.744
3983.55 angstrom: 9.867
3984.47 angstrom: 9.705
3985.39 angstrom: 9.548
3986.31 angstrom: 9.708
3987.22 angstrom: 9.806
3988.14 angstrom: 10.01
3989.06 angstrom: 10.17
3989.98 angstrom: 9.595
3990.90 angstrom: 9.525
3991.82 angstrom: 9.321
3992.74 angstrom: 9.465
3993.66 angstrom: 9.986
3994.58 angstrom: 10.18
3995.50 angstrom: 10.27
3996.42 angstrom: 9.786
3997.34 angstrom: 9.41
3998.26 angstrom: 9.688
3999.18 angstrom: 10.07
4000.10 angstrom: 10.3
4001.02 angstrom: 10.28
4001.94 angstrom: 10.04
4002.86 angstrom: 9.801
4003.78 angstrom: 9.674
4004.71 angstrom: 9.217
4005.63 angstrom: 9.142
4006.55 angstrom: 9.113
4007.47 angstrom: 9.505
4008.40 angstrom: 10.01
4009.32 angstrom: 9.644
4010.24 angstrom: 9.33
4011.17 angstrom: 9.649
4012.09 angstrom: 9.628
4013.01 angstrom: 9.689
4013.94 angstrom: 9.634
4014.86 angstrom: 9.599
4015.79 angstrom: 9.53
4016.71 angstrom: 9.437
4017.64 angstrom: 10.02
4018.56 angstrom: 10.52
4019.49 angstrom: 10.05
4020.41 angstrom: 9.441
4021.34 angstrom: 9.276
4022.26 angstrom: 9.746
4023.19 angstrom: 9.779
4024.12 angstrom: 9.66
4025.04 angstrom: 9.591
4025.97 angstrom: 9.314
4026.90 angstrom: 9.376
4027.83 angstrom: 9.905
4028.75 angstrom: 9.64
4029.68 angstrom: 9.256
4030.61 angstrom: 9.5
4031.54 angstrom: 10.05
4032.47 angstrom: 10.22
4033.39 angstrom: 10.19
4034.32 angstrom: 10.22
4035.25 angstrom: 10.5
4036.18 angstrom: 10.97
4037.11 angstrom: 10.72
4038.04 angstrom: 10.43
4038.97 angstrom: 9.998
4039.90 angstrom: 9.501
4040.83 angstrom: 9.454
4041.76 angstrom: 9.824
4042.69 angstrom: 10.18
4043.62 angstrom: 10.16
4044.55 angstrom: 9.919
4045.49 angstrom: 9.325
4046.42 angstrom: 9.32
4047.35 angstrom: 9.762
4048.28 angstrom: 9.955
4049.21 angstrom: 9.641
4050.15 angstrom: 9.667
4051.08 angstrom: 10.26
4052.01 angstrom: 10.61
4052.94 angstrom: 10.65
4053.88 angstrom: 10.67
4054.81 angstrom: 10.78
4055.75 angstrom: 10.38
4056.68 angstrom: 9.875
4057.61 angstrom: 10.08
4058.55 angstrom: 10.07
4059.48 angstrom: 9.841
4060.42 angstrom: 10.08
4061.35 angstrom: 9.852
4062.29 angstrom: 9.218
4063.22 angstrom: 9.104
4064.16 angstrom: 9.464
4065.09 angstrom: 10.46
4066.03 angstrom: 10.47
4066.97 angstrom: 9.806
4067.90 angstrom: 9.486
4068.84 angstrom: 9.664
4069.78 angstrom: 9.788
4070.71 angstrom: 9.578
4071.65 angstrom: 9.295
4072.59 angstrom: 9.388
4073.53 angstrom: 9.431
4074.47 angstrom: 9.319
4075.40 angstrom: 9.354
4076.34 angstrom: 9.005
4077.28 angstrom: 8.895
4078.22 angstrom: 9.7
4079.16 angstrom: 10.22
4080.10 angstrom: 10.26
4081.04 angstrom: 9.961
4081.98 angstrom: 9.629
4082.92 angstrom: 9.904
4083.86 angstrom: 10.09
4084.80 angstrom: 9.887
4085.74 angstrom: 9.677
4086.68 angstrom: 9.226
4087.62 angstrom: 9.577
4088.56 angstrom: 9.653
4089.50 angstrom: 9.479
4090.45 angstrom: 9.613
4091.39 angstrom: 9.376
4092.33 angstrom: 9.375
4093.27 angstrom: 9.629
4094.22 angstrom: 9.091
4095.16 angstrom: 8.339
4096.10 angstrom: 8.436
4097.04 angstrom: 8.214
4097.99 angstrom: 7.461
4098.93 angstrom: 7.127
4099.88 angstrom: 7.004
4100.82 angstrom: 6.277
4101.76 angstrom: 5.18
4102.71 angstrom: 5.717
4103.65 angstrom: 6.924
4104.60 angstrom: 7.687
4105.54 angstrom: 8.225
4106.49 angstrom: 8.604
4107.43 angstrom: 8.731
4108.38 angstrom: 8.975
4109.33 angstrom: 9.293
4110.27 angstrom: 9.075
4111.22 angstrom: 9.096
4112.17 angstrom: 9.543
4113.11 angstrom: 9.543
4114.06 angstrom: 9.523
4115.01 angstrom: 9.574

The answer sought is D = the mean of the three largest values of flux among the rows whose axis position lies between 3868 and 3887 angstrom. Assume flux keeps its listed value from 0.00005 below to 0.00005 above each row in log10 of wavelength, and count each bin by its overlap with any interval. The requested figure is 10.4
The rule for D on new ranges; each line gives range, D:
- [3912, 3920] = 10.3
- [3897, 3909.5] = 10.4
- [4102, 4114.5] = 9.5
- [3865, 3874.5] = 10.0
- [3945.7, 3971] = 10.2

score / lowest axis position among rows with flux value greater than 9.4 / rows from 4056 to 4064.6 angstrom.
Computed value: 4056.68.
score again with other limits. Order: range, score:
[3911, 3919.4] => 3911.75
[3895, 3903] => 3897.36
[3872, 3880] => 3874.10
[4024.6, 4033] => 4025.04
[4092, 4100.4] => 4093.27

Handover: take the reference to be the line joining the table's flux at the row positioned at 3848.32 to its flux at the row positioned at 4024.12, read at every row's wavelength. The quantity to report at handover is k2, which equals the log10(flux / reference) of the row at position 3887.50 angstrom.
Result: -0.19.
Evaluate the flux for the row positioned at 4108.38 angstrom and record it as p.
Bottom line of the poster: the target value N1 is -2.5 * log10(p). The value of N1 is -2.38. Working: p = 8.975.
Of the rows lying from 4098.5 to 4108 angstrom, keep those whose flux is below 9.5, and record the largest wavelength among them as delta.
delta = 4107.43 angstrom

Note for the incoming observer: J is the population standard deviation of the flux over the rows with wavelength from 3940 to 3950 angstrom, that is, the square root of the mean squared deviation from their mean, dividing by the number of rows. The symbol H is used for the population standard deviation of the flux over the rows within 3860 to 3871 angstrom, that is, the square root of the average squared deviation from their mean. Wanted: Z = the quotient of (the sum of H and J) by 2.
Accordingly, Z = 0.4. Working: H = 0.38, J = 0.36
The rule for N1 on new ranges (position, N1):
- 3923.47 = -2.46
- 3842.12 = -2.40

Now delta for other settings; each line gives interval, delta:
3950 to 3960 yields 3957.95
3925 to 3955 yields 3944.31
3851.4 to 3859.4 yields 3854.52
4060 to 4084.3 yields 4077.28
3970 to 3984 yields 3981.72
